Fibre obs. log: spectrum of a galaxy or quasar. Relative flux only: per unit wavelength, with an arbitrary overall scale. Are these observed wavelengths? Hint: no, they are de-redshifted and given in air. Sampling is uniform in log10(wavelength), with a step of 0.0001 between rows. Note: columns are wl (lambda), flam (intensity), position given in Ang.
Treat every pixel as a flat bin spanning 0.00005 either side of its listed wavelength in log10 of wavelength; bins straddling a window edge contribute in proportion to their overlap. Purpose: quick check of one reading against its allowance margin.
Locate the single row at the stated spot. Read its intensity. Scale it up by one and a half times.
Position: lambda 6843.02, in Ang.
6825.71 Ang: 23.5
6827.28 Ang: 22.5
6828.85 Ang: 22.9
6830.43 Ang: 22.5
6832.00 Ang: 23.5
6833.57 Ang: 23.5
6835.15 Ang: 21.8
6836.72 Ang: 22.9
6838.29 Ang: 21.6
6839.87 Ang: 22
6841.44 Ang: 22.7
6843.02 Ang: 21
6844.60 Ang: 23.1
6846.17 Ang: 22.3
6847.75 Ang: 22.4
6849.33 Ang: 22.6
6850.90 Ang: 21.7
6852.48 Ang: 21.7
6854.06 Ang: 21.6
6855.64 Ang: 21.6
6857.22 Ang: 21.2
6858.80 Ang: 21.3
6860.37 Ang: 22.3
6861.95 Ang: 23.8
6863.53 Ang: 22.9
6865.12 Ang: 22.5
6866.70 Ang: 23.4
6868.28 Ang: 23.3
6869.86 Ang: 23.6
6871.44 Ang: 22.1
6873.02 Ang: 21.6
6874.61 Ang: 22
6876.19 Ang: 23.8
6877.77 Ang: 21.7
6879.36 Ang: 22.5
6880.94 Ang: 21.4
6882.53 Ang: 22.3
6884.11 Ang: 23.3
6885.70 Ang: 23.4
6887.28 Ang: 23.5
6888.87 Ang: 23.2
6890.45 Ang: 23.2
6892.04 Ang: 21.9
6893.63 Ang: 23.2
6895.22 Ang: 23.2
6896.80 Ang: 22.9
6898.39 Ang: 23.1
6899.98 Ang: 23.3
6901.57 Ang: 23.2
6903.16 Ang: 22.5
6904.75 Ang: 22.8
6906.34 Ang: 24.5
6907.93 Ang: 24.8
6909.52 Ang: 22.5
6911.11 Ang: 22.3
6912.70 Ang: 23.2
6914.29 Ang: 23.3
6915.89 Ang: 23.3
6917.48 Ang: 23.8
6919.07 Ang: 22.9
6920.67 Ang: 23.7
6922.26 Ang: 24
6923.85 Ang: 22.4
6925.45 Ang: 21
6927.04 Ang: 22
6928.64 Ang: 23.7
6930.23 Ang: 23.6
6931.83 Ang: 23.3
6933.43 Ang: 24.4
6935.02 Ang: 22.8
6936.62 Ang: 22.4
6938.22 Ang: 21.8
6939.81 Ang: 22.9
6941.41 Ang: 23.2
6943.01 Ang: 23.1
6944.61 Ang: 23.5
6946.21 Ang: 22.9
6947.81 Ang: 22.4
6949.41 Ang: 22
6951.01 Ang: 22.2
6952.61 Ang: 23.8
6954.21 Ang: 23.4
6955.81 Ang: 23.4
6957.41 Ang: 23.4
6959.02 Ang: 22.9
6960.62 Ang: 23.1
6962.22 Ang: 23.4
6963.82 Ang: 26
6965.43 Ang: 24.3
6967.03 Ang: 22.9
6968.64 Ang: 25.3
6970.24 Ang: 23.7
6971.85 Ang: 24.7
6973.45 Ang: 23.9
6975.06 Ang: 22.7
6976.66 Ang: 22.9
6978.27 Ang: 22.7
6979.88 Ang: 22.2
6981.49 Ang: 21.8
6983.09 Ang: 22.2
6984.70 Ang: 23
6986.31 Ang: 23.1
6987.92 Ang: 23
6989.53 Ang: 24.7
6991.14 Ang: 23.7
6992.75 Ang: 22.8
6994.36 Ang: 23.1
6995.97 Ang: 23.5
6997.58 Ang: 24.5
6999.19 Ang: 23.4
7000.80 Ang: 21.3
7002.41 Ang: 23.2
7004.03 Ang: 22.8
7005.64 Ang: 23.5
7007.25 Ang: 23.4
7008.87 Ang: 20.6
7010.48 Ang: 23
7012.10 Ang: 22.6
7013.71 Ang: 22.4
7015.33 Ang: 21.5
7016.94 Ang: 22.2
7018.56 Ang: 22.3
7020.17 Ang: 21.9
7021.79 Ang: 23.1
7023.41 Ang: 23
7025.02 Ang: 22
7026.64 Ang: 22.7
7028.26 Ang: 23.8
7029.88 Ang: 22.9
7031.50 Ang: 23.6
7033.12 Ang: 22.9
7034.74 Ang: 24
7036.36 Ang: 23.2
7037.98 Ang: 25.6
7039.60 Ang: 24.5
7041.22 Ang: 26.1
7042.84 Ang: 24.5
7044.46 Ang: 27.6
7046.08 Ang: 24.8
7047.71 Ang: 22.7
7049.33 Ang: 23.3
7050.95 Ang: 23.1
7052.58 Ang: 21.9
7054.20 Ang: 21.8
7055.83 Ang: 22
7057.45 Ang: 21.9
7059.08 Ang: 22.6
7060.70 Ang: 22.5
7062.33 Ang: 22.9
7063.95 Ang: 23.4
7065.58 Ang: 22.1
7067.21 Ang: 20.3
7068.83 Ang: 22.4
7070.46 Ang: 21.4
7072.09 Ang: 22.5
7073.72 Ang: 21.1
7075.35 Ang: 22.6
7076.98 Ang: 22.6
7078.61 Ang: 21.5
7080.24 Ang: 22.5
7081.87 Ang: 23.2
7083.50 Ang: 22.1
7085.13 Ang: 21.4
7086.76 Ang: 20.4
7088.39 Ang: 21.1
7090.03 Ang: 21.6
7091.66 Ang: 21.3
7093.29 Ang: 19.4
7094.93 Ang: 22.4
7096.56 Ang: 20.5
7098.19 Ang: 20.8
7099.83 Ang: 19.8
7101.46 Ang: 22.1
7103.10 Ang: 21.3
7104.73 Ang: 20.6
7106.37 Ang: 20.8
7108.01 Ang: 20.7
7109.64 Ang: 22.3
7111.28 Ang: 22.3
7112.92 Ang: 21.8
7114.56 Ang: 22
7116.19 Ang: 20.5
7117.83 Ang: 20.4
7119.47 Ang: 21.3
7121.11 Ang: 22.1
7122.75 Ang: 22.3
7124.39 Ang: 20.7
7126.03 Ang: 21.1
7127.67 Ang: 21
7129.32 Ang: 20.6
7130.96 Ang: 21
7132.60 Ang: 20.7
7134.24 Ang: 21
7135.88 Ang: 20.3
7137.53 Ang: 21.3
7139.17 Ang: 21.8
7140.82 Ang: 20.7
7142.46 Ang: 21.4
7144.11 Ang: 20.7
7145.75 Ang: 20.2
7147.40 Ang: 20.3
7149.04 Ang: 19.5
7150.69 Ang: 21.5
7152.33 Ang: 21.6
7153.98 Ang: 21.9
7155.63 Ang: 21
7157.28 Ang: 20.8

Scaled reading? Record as 31.5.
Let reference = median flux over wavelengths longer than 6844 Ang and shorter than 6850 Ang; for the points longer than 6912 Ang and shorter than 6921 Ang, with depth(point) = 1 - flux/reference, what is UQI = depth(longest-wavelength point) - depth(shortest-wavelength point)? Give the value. -0.02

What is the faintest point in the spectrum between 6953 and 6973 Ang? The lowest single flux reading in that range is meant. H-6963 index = 22.9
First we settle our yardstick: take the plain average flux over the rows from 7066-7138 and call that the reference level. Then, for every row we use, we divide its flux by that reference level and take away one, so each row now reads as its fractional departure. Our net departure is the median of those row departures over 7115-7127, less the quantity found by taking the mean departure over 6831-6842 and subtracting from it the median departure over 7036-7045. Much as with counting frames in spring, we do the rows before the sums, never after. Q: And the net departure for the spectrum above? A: 0.10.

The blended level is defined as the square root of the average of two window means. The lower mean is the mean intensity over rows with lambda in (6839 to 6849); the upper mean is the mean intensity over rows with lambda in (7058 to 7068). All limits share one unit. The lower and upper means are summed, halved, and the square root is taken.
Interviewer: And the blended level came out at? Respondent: 4.72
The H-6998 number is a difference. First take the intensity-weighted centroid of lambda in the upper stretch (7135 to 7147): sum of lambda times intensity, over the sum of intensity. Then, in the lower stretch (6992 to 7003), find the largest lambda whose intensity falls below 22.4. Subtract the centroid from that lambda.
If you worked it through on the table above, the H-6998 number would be -140.0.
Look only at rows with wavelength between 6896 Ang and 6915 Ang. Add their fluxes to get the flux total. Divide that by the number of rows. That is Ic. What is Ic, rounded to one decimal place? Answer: 23.2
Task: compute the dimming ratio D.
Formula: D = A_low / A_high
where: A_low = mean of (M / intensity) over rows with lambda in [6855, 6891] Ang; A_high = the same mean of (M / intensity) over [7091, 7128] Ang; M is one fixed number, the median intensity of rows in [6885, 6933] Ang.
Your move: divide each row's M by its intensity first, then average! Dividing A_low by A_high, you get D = 0.94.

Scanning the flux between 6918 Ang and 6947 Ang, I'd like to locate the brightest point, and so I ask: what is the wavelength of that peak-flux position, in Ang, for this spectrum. 6933.43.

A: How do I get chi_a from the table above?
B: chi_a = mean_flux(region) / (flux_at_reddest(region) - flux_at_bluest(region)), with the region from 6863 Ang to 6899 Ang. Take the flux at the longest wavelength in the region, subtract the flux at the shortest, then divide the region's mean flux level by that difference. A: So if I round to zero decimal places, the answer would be 114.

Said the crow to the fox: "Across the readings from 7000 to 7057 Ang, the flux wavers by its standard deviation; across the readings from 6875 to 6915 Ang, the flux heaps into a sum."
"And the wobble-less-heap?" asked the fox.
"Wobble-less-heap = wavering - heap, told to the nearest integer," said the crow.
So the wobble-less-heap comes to -574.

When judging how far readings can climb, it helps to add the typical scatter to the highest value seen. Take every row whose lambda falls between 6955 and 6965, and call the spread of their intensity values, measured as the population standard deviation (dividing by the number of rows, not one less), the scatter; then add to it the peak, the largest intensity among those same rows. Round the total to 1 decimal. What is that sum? 27.0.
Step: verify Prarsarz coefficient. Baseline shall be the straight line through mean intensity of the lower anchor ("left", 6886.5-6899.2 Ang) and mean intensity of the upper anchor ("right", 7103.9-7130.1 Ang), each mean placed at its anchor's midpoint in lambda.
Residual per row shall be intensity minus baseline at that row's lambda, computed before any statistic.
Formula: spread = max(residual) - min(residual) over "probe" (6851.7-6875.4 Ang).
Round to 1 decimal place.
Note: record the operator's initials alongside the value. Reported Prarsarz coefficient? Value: 2.6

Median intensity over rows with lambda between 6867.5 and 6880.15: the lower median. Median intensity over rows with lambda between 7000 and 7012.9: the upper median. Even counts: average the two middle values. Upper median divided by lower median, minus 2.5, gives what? -1.47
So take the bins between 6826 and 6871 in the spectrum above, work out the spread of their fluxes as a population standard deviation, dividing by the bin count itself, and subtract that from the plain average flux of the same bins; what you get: 21.7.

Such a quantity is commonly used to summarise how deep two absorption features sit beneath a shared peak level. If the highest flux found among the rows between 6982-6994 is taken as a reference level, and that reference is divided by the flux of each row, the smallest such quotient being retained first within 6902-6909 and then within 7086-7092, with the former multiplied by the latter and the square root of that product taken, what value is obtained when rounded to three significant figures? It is 1.07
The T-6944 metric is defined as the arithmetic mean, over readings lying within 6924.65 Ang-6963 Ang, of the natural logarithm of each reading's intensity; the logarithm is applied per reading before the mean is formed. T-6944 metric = 3.13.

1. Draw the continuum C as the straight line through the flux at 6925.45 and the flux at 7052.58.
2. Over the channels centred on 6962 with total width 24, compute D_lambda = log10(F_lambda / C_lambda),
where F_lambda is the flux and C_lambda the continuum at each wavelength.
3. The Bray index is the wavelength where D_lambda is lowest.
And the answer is 6951.01 Ang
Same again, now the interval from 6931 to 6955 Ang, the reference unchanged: 6938.22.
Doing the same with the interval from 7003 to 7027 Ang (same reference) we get 7008.87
